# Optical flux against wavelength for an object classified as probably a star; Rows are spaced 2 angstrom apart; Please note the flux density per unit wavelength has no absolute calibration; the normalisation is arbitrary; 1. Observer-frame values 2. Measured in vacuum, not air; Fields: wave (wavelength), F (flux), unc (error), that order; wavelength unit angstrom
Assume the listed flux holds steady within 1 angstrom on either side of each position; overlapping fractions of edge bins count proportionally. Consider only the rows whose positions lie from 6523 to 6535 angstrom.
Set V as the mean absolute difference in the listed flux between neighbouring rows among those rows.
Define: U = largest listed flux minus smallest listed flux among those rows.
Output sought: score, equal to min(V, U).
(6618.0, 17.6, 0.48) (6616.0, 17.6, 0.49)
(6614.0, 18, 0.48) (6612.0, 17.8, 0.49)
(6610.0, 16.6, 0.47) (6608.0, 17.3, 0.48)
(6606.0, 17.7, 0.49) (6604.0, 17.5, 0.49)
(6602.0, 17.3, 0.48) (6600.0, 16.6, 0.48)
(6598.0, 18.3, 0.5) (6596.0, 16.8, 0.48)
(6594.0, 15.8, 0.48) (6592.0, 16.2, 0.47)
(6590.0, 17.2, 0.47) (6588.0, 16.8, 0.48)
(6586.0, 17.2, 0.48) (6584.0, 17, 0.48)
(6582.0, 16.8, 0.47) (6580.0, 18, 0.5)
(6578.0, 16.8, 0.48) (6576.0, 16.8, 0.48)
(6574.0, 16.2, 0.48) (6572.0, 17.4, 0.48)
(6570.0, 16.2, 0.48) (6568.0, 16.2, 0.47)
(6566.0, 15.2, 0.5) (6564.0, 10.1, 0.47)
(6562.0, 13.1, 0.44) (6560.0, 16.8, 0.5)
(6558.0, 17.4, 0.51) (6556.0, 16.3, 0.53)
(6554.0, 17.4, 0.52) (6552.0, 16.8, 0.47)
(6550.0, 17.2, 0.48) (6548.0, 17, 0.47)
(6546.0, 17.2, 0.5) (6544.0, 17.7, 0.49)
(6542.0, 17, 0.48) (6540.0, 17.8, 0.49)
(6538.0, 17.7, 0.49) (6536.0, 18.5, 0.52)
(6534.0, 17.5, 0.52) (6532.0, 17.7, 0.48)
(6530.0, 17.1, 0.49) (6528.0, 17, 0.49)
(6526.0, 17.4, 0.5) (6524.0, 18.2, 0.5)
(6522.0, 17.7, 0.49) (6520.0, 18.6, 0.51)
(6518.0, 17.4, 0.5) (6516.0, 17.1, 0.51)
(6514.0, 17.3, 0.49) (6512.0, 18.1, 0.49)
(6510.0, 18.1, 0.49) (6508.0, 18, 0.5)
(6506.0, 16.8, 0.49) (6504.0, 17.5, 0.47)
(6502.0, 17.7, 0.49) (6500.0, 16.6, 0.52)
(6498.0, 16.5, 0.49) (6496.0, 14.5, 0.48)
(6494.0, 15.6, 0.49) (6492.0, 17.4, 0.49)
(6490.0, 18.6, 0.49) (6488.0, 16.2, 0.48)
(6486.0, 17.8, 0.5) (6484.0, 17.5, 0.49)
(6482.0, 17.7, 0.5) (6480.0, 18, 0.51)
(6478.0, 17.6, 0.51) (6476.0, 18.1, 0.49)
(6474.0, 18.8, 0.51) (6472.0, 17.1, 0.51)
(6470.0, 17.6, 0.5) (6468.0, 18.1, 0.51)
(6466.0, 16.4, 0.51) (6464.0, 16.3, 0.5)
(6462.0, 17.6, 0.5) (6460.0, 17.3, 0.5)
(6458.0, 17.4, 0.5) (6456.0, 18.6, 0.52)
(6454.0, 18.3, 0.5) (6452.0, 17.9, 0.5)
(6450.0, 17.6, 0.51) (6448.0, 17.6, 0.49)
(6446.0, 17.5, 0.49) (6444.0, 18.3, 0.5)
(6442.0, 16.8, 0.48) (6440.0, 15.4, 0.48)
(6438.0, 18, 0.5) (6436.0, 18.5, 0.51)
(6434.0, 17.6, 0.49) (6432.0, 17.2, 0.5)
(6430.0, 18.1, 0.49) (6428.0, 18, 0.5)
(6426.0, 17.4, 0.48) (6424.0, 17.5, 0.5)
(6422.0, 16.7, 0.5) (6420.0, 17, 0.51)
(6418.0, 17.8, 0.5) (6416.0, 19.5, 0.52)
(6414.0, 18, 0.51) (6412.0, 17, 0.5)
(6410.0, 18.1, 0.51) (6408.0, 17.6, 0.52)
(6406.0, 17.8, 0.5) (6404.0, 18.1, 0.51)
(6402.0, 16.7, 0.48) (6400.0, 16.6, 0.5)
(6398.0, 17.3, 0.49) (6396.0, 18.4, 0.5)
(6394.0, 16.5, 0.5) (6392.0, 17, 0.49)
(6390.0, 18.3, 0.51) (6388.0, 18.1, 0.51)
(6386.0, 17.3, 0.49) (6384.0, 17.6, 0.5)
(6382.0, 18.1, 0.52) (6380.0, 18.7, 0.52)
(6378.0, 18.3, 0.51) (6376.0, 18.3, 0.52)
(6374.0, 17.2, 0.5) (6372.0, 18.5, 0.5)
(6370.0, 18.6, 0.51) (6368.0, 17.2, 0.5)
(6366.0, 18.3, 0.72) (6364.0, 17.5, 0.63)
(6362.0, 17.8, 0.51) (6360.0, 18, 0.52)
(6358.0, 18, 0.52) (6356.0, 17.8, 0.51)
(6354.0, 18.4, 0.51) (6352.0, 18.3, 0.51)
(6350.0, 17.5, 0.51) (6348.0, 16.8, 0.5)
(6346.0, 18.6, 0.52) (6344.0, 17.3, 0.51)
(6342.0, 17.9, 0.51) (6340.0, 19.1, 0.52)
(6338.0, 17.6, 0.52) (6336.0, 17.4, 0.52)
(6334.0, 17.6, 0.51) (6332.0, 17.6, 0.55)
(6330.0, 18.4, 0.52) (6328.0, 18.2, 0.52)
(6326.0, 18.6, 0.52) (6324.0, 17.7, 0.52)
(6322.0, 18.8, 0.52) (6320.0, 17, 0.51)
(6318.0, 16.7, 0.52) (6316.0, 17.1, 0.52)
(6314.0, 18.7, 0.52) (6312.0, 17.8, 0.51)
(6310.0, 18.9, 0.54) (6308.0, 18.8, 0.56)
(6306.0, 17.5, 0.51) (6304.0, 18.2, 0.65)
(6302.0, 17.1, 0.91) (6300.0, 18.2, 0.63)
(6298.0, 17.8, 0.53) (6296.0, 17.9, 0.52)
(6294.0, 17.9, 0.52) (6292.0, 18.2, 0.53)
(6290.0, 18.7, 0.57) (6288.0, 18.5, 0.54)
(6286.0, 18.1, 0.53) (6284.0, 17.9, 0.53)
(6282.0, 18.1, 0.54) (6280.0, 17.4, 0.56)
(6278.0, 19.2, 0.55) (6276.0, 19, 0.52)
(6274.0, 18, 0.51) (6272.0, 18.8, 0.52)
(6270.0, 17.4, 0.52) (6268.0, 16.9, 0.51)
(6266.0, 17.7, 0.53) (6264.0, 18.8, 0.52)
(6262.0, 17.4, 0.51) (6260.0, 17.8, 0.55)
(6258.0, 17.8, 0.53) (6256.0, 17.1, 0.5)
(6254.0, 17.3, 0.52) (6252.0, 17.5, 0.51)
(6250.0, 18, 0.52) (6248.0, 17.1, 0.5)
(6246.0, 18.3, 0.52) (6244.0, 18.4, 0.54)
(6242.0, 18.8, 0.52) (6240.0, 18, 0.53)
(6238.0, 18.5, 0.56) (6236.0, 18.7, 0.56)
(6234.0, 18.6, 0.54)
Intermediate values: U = 1.2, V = 0.42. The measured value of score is 0.42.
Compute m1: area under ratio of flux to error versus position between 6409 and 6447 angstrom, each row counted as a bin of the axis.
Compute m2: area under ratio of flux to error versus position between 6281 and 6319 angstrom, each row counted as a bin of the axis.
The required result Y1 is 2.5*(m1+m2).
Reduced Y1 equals 6453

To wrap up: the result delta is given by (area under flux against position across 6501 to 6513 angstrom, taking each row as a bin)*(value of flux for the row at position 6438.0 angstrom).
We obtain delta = 3823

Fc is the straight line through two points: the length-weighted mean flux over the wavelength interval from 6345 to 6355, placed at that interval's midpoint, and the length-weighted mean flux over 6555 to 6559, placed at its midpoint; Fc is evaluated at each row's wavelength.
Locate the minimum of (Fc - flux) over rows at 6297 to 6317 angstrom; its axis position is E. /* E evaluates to 6310.0 angstrom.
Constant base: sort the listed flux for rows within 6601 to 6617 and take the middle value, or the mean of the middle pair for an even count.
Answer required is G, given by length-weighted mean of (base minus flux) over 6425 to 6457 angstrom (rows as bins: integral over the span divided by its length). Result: -0.1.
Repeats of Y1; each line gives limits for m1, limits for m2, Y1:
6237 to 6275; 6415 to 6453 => 6615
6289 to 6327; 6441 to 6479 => 6456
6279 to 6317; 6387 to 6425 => 6412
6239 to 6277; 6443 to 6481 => 6611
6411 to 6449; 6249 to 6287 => 6596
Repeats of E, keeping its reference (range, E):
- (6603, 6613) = 6612.0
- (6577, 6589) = 6580.0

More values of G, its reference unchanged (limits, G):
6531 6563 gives 0.5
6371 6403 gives -0.1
